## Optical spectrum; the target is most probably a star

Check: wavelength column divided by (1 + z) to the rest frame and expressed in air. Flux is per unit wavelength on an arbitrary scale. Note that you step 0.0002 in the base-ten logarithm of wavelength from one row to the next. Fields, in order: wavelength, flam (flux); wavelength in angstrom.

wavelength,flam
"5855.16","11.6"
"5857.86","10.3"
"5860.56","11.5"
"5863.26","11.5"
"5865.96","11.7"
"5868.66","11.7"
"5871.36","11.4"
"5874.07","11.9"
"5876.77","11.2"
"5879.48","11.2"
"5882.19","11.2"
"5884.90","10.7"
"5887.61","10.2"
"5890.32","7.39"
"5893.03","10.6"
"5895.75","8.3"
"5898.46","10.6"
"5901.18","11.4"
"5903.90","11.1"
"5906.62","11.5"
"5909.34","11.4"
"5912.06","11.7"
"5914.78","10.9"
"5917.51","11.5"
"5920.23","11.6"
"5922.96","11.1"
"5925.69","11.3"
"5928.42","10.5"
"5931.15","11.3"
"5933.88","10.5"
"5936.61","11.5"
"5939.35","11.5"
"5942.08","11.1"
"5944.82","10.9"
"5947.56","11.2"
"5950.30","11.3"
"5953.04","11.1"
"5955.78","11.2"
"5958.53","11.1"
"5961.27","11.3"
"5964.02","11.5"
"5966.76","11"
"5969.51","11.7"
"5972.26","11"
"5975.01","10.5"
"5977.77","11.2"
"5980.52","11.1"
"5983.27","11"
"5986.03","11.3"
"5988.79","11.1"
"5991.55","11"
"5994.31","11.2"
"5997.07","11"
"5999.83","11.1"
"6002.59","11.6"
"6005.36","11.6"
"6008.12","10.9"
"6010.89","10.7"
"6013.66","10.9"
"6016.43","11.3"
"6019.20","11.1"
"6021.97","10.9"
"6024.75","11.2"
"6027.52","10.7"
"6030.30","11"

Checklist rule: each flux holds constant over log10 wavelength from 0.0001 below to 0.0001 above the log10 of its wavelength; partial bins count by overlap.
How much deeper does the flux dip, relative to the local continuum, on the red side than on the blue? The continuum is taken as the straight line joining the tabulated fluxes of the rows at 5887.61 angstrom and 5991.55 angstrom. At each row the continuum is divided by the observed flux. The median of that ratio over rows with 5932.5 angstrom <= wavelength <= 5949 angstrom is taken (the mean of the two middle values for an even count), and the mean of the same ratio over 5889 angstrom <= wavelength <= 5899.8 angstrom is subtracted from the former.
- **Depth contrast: -0.18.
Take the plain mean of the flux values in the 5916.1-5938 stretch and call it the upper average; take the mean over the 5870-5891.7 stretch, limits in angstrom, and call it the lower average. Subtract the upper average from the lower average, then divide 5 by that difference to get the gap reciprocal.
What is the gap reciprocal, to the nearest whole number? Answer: -10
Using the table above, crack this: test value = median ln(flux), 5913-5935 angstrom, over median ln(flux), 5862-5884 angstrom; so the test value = 0.991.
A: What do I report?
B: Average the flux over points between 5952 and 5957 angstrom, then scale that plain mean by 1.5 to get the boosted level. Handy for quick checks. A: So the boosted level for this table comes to 16.7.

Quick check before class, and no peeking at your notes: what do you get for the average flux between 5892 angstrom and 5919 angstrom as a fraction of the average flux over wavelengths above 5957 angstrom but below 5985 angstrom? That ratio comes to 0.98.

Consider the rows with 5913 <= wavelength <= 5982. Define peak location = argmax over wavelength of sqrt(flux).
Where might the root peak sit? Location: 5969.51 angstrom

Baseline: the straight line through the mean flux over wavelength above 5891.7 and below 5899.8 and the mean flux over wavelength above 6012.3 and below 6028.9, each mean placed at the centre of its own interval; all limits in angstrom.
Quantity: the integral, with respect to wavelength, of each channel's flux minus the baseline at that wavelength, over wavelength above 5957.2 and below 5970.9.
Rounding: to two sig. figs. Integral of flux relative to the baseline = 12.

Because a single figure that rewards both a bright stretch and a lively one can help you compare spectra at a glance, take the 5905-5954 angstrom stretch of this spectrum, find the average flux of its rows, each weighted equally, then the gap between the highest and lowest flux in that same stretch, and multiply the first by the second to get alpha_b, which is 13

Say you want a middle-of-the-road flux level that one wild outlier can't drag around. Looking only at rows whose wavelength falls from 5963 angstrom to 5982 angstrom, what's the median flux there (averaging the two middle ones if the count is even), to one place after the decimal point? 11.1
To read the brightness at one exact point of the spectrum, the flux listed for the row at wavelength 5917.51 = 11.5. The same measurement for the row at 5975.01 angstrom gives 10.5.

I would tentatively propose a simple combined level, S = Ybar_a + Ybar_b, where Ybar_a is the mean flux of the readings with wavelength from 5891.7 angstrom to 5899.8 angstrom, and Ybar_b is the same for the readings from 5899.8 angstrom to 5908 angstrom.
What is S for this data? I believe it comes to 21.2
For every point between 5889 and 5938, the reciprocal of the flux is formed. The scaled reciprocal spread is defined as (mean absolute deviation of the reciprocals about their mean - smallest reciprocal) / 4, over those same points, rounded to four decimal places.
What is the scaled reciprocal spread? -0.0194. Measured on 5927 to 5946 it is -0.0210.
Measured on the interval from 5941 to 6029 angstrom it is -0.0210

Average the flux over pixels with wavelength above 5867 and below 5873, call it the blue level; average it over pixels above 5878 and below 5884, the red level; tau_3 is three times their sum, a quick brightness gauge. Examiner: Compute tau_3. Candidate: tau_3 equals 68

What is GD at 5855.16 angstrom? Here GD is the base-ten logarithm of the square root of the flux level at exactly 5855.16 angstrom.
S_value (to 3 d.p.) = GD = 0.532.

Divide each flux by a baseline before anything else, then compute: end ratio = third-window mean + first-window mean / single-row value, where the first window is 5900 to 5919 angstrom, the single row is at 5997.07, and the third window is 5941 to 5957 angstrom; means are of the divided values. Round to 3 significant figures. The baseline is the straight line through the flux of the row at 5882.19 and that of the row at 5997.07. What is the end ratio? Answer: 2.02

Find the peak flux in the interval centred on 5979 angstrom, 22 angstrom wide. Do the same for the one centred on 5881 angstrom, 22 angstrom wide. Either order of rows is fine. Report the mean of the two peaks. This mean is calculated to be 11.8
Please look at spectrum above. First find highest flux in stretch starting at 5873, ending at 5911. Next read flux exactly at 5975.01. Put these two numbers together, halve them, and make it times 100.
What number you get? 1120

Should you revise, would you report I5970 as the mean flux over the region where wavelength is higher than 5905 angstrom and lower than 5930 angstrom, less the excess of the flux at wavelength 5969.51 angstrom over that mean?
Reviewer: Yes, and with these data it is 10.9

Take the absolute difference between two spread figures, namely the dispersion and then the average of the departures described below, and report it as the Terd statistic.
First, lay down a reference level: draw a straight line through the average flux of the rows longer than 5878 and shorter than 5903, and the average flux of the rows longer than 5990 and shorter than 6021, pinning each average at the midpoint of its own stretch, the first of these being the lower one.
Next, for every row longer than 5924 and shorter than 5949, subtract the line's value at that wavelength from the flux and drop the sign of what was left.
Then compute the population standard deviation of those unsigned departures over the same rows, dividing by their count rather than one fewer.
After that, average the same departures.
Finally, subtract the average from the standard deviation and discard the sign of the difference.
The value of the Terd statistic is 0.19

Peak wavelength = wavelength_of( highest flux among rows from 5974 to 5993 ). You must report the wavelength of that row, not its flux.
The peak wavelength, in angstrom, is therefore 5986.03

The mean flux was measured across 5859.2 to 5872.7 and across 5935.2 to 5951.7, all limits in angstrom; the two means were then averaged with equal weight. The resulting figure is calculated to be 11.4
